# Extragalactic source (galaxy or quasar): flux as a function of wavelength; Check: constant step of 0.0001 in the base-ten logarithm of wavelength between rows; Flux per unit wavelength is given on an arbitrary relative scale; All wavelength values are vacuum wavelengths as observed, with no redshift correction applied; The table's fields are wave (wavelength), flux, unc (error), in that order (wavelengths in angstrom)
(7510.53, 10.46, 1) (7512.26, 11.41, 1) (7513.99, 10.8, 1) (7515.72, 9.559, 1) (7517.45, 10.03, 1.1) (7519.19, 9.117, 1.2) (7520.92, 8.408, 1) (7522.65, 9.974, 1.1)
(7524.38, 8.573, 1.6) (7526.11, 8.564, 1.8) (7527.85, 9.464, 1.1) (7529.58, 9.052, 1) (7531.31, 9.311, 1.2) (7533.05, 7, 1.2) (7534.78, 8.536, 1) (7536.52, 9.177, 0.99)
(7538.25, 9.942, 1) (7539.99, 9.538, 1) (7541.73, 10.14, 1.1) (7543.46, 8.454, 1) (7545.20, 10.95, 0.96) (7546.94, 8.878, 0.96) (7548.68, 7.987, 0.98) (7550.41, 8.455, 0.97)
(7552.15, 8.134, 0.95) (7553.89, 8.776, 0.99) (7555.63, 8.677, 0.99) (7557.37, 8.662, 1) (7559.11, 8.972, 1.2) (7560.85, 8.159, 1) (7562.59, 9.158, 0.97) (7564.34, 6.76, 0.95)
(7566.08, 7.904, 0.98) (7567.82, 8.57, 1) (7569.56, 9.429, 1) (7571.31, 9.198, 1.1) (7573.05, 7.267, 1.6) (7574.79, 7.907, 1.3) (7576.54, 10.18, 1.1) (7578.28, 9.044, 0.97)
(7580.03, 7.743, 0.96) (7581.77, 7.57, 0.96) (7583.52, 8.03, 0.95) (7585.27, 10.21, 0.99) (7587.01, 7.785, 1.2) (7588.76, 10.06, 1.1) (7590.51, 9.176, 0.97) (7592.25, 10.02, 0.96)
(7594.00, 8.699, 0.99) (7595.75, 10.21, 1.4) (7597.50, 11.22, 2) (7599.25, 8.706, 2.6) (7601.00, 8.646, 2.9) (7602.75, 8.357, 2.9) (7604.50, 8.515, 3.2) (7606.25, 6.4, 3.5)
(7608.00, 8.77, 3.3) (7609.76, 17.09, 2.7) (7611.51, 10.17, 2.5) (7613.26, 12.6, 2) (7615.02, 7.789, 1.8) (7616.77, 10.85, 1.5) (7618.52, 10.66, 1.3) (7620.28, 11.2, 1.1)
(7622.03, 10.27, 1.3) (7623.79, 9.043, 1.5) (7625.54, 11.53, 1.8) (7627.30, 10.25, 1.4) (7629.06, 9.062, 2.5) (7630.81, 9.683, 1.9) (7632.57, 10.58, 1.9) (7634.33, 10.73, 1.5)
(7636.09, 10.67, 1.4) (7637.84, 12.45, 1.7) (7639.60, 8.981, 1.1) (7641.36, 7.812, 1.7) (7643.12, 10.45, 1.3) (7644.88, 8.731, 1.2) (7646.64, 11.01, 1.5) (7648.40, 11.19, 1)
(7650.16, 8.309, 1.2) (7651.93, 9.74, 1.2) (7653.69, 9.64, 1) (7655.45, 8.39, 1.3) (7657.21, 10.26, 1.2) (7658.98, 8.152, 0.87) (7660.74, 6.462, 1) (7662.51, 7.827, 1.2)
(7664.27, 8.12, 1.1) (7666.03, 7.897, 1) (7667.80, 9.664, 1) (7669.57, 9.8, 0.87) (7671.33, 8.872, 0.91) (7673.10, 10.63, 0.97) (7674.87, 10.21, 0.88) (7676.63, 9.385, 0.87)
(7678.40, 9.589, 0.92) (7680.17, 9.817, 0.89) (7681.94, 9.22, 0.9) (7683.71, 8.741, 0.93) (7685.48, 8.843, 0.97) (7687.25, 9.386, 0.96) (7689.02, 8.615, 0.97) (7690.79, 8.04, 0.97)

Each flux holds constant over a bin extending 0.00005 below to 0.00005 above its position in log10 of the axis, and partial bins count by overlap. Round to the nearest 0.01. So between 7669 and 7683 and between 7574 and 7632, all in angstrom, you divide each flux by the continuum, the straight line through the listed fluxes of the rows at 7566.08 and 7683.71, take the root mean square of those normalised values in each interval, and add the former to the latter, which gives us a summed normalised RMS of 2.32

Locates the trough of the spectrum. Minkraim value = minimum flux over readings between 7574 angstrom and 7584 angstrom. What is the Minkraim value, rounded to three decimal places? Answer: 7.570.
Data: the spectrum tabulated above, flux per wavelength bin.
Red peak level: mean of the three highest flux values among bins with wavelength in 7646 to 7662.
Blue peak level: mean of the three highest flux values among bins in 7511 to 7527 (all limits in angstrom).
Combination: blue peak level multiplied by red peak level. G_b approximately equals 116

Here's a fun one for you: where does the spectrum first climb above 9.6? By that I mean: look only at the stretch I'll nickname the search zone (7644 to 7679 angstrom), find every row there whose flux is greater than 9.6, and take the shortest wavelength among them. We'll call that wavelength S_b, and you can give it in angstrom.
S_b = 7646.64 angstrom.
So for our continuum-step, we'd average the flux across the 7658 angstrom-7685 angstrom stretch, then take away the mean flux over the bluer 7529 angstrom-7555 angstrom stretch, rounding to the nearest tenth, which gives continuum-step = 0.0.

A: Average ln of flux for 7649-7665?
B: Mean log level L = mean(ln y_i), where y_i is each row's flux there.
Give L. 2.14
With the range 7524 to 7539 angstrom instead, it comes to 2.18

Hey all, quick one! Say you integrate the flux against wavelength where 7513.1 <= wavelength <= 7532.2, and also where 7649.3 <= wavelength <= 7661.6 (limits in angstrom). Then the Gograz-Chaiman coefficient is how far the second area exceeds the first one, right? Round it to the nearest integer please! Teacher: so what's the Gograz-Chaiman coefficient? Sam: -71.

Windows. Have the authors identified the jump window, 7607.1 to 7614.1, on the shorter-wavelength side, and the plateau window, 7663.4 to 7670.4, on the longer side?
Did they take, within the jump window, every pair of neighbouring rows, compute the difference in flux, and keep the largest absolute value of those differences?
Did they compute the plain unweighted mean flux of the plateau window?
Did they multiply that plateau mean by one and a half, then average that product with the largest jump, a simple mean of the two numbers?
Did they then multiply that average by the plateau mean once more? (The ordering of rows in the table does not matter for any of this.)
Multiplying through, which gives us 96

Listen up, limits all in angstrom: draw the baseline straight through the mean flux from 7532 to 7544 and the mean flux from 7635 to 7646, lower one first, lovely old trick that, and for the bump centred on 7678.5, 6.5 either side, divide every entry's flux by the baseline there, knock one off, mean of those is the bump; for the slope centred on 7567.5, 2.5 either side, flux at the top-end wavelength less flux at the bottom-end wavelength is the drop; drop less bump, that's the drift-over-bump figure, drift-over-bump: 1.6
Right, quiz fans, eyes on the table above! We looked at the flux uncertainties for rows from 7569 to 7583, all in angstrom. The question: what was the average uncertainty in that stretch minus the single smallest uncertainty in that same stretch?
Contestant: 0.16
